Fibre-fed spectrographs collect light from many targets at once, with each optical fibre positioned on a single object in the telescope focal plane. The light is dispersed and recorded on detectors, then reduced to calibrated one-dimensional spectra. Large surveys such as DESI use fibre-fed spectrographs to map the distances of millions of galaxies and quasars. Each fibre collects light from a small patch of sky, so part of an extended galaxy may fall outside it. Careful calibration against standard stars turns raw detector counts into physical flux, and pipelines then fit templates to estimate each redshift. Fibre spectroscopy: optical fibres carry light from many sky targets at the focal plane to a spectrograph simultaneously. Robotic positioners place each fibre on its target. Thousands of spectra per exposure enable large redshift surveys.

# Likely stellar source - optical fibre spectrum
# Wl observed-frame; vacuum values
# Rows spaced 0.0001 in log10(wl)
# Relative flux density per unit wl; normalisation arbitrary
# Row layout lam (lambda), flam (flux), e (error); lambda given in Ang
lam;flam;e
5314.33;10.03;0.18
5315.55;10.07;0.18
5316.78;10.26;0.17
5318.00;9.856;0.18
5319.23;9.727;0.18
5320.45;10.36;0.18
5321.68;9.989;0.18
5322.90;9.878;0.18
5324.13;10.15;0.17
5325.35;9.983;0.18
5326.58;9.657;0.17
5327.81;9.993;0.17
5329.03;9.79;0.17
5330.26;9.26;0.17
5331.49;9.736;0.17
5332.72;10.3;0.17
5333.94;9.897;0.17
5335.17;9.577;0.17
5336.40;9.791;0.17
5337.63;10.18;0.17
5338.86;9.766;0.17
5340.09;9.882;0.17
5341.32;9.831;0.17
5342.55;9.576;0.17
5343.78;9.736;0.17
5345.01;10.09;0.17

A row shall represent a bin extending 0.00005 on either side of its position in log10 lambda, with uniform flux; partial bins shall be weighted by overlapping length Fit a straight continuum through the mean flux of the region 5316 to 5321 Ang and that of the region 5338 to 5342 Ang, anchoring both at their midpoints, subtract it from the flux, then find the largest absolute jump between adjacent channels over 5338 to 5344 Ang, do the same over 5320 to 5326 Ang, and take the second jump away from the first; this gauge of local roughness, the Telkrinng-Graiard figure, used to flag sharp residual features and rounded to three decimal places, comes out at -0.116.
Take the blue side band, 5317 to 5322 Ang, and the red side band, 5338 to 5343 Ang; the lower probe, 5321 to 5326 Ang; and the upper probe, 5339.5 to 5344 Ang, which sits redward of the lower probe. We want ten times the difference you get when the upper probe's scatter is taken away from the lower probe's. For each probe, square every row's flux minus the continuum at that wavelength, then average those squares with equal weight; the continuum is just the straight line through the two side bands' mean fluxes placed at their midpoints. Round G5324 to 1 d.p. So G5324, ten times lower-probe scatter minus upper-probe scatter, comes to 0.0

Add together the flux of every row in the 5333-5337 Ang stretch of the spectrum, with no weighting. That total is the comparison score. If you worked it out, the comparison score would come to 29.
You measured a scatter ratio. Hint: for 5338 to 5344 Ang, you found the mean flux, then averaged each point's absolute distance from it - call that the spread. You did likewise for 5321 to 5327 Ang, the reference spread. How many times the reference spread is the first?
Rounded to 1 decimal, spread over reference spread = 0.6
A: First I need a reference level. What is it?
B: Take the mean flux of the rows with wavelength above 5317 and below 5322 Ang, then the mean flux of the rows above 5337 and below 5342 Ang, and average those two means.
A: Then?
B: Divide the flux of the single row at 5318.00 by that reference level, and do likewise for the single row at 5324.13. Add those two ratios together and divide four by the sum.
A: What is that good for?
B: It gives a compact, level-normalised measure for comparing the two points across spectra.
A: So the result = 1.99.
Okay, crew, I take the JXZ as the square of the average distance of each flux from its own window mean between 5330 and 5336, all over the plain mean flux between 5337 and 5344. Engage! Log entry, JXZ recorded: 0.0077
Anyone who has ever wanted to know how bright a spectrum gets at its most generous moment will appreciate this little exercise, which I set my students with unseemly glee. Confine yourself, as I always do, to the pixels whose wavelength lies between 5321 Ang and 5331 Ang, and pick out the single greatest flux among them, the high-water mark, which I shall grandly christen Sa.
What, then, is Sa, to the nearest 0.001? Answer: 10.150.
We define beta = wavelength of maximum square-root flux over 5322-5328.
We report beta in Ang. 5324.13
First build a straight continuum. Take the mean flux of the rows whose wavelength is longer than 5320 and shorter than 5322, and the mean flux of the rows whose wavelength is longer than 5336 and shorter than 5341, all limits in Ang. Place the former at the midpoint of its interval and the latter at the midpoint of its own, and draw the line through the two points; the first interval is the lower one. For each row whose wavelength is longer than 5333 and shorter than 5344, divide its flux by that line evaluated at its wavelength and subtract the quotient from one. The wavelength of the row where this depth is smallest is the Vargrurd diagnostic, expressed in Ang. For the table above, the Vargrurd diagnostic 5337.63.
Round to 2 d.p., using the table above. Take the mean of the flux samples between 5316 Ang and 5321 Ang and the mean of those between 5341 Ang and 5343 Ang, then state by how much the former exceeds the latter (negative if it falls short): 0.35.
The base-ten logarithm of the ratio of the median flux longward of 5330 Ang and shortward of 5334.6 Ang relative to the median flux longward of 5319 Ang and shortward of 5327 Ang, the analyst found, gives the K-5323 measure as -0.0073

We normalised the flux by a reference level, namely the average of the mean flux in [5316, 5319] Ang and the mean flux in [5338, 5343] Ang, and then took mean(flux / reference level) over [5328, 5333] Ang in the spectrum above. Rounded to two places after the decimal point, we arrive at 0.99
